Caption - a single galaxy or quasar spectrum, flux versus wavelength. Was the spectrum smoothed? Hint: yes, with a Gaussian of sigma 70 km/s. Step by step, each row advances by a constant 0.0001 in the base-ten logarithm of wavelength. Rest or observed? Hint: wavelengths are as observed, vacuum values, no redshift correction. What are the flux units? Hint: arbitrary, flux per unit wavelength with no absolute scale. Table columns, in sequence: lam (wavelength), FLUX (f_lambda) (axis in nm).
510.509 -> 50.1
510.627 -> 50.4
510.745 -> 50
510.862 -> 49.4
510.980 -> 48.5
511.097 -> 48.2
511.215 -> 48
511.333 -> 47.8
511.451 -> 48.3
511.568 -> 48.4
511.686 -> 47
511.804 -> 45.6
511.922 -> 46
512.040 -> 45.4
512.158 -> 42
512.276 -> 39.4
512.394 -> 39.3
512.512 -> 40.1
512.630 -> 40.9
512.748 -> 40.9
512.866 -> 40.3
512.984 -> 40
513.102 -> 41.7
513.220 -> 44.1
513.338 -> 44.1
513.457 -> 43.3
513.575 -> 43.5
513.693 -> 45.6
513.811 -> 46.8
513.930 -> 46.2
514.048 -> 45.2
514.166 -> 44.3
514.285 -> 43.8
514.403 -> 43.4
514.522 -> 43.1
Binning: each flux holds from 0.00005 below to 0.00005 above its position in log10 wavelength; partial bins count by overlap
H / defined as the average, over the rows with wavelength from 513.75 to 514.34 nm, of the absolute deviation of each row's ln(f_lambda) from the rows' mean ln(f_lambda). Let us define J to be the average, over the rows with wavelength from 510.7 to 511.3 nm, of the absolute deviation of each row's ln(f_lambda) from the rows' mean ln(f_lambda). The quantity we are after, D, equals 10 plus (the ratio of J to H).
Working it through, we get 10.7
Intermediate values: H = 0.022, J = 0.014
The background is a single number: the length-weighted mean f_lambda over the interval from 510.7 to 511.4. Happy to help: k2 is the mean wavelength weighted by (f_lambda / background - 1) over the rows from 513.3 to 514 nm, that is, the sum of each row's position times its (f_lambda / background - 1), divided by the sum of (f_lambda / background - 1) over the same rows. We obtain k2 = 513.57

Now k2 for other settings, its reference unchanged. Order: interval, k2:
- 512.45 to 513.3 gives 512.84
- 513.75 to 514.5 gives 514.17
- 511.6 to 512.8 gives 512.35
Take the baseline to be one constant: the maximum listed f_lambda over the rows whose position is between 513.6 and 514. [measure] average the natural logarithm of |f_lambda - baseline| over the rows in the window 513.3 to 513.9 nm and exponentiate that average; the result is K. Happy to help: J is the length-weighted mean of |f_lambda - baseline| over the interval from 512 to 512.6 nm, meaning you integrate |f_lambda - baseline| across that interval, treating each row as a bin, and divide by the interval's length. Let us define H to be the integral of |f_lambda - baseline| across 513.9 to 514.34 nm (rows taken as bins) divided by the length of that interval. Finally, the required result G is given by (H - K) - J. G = -4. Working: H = 2.0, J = 5.7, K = 0.0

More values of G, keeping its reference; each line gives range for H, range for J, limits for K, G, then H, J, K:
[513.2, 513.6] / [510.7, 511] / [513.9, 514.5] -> -1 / 3.1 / 2.6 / 1.9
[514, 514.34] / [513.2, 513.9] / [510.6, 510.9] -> -3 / 2.4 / 2.1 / 3.1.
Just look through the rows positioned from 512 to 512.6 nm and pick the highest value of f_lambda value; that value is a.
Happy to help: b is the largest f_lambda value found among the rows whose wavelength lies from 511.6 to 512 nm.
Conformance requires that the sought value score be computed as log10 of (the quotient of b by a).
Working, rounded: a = 45.4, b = 47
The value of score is 0.015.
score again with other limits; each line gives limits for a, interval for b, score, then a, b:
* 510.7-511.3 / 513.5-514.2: -0.029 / 50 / 46.8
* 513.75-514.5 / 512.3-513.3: -0.026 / 46.8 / 44.1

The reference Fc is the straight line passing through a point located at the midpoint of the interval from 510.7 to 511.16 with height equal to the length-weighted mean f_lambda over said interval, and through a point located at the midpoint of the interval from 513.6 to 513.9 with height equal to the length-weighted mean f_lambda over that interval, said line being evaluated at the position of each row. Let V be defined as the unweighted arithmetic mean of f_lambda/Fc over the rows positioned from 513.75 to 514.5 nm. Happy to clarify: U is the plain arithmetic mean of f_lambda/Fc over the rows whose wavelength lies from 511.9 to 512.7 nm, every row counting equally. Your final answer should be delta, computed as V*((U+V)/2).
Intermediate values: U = 0.88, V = 0.99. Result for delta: 0.92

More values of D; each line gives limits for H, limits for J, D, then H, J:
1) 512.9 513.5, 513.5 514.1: 10.6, 0.034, 0.020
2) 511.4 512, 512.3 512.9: 10.5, 0.022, 0.012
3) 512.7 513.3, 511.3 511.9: 10.7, 0.029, 0.019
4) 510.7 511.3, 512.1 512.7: 11.5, 0.014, 0.022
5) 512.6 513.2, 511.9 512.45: 15.1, 0.012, 0.061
